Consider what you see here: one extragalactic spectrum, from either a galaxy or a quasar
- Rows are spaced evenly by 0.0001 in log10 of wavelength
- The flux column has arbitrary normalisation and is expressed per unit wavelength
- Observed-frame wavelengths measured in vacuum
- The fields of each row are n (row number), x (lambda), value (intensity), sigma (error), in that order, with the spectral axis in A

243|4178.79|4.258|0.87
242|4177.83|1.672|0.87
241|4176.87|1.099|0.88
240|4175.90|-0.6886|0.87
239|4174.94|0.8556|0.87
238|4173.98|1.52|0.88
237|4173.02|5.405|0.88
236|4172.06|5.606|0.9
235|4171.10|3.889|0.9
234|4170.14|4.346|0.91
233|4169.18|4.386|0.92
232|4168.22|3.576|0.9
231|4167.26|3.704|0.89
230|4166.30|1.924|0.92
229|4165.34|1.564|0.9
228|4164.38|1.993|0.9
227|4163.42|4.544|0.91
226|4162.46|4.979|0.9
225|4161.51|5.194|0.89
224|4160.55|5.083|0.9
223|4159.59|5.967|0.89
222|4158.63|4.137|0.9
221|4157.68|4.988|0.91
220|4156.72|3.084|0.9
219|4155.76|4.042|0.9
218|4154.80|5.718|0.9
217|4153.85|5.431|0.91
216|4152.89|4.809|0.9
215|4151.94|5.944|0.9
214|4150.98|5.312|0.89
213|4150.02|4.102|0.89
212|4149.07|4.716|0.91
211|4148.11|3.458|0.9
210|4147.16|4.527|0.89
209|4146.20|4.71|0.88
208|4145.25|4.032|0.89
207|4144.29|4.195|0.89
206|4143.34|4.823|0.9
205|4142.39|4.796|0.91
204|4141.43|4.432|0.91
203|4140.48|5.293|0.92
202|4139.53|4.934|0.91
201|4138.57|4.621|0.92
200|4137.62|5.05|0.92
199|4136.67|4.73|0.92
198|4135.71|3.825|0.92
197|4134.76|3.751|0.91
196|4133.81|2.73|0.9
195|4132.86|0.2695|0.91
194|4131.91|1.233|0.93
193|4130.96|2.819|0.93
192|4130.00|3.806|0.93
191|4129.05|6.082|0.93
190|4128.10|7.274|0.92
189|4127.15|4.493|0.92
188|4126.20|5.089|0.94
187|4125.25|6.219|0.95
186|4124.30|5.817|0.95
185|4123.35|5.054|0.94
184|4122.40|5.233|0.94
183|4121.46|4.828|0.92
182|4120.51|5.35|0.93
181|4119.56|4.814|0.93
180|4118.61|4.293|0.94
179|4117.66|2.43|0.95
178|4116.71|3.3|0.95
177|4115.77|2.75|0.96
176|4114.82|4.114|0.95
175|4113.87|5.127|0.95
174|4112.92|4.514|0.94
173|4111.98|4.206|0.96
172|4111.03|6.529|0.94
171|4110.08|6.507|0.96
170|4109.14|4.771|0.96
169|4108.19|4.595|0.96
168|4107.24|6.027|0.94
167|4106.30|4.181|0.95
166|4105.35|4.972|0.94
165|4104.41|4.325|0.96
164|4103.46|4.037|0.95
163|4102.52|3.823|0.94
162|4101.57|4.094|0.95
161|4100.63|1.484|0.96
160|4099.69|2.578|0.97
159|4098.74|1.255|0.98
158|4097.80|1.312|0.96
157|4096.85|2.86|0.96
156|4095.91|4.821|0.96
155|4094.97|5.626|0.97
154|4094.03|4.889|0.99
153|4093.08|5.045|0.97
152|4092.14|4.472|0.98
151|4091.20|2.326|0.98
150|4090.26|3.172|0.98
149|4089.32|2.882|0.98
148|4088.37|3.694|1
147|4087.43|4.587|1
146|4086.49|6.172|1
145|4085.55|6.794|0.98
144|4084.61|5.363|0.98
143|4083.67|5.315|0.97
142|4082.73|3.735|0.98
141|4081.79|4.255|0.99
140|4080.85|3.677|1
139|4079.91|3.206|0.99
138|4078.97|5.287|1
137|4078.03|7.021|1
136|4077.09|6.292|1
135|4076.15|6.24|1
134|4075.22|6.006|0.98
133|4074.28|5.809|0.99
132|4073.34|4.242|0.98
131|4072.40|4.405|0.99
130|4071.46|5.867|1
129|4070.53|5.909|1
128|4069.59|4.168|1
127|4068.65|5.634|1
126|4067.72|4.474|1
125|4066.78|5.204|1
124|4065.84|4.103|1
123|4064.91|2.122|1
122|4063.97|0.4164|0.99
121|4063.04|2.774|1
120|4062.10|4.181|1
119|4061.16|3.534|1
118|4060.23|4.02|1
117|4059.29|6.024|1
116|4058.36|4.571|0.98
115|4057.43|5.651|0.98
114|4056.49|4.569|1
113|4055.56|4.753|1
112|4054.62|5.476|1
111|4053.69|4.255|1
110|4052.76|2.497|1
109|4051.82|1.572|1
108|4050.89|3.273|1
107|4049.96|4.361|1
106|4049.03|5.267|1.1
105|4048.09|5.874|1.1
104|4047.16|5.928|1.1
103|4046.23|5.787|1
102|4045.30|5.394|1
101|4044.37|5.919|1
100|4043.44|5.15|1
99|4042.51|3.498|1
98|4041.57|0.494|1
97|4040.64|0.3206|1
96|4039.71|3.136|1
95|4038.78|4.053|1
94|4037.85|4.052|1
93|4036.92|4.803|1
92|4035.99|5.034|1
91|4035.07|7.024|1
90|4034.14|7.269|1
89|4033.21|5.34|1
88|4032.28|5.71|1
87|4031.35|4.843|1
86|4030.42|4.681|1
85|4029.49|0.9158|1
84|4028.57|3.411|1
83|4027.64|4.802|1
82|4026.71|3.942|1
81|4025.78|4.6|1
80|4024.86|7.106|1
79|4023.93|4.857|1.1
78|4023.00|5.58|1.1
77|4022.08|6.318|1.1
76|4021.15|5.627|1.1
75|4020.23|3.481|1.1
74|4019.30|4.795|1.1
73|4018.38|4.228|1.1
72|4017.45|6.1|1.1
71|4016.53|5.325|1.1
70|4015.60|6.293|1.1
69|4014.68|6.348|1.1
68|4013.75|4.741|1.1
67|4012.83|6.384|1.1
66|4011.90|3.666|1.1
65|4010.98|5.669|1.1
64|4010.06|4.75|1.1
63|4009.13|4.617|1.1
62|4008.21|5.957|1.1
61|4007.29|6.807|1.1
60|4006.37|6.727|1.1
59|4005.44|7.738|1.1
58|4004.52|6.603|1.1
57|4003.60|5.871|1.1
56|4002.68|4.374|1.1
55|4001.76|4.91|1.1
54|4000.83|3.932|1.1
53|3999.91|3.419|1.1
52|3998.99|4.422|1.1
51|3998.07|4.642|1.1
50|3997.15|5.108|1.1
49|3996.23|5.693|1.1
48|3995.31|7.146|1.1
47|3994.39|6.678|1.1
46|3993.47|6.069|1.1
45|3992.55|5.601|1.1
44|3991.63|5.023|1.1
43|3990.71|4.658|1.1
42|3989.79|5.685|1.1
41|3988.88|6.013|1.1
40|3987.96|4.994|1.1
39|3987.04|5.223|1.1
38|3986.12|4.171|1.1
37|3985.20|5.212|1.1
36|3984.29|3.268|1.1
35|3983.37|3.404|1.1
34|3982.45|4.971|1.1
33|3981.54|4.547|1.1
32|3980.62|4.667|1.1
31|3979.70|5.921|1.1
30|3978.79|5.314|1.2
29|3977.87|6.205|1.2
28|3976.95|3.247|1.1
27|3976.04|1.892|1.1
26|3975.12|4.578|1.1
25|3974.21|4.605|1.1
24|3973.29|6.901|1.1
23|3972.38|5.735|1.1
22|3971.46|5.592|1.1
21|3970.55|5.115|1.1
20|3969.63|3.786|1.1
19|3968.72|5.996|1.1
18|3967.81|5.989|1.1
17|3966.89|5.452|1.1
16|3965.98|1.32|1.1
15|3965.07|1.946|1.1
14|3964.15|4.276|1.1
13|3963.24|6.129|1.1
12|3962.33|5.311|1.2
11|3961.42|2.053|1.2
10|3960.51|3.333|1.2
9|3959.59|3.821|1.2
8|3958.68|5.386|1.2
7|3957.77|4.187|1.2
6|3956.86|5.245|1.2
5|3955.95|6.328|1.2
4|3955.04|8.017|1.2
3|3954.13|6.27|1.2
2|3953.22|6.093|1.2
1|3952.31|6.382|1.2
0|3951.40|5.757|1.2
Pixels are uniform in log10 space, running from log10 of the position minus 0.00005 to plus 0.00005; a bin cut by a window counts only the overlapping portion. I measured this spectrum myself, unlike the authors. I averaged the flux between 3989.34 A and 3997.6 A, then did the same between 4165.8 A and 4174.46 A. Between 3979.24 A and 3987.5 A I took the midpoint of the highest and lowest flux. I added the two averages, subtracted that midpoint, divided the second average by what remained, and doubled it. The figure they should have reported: 1.54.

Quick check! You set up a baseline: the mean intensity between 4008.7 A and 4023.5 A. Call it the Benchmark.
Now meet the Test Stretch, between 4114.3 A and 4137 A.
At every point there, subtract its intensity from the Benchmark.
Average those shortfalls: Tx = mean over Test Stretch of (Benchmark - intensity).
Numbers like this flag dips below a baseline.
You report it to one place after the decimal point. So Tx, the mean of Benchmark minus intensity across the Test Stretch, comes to 1.1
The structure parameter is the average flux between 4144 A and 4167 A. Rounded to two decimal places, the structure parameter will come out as 4.35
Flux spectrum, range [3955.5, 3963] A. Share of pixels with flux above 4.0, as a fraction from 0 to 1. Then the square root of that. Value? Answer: 0.79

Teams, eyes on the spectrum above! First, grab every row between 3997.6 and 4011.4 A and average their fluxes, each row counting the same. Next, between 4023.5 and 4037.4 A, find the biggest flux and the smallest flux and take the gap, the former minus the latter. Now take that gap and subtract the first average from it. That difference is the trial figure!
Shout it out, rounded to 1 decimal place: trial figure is 1.0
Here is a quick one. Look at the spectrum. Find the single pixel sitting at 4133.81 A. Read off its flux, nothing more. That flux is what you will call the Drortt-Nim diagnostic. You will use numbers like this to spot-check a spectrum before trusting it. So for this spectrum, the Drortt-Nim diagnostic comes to 2.73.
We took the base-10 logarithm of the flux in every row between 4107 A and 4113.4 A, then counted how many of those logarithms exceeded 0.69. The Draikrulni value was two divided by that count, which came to 0.7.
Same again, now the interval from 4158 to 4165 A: 0.5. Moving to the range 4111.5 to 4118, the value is 2.0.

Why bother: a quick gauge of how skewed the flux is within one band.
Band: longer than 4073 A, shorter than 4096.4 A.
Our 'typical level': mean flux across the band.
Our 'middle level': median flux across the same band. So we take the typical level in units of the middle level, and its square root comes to 0.99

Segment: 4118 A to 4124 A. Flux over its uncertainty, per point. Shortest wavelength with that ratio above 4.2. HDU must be 4118.61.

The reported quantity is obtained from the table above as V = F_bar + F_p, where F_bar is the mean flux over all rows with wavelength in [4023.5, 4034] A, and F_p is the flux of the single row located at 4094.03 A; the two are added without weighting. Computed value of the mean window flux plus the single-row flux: 9.5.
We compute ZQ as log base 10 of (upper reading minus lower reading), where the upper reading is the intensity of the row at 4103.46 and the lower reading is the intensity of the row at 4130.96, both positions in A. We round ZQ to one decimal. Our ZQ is 0.1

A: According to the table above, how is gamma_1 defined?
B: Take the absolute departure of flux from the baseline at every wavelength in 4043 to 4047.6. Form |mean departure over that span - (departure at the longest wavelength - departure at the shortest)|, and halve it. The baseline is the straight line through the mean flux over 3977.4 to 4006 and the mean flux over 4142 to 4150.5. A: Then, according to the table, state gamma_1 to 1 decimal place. 0.0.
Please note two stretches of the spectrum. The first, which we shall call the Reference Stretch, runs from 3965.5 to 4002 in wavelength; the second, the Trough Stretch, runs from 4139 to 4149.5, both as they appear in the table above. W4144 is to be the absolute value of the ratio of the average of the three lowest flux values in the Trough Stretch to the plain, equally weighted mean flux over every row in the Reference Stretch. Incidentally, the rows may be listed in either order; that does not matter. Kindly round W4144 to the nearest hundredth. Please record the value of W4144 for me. 0.79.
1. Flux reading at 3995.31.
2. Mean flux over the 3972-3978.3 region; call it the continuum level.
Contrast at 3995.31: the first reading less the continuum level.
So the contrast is 2.4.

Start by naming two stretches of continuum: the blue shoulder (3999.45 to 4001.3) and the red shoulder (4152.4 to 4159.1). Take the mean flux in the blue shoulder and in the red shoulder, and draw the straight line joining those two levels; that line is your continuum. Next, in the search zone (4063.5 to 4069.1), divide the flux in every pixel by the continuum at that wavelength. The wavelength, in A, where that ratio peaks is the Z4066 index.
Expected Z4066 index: 4068.65 A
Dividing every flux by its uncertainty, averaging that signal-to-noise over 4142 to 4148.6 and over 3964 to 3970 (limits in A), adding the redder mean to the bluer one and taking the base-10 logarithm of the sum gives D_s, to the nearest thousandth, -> 0.935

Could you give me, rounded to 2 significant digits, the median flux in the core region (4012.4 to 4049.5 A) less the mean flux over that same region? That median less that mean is 0.23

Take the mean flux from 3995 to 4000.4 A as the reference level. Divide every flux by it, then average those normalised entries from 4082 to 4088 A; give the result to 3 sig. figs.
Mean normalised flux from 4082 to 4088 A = 1.05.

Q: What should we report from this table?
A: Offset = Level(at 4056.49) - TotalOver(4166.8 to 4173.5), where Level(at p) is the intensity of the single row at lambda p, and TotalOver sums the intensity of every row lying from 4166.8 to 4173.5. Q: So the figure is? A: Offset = -26.3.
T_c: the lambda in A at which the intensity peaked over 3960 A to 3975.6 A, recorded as 3973.29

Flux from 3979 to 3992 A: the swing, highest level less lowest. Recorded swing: 2.7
